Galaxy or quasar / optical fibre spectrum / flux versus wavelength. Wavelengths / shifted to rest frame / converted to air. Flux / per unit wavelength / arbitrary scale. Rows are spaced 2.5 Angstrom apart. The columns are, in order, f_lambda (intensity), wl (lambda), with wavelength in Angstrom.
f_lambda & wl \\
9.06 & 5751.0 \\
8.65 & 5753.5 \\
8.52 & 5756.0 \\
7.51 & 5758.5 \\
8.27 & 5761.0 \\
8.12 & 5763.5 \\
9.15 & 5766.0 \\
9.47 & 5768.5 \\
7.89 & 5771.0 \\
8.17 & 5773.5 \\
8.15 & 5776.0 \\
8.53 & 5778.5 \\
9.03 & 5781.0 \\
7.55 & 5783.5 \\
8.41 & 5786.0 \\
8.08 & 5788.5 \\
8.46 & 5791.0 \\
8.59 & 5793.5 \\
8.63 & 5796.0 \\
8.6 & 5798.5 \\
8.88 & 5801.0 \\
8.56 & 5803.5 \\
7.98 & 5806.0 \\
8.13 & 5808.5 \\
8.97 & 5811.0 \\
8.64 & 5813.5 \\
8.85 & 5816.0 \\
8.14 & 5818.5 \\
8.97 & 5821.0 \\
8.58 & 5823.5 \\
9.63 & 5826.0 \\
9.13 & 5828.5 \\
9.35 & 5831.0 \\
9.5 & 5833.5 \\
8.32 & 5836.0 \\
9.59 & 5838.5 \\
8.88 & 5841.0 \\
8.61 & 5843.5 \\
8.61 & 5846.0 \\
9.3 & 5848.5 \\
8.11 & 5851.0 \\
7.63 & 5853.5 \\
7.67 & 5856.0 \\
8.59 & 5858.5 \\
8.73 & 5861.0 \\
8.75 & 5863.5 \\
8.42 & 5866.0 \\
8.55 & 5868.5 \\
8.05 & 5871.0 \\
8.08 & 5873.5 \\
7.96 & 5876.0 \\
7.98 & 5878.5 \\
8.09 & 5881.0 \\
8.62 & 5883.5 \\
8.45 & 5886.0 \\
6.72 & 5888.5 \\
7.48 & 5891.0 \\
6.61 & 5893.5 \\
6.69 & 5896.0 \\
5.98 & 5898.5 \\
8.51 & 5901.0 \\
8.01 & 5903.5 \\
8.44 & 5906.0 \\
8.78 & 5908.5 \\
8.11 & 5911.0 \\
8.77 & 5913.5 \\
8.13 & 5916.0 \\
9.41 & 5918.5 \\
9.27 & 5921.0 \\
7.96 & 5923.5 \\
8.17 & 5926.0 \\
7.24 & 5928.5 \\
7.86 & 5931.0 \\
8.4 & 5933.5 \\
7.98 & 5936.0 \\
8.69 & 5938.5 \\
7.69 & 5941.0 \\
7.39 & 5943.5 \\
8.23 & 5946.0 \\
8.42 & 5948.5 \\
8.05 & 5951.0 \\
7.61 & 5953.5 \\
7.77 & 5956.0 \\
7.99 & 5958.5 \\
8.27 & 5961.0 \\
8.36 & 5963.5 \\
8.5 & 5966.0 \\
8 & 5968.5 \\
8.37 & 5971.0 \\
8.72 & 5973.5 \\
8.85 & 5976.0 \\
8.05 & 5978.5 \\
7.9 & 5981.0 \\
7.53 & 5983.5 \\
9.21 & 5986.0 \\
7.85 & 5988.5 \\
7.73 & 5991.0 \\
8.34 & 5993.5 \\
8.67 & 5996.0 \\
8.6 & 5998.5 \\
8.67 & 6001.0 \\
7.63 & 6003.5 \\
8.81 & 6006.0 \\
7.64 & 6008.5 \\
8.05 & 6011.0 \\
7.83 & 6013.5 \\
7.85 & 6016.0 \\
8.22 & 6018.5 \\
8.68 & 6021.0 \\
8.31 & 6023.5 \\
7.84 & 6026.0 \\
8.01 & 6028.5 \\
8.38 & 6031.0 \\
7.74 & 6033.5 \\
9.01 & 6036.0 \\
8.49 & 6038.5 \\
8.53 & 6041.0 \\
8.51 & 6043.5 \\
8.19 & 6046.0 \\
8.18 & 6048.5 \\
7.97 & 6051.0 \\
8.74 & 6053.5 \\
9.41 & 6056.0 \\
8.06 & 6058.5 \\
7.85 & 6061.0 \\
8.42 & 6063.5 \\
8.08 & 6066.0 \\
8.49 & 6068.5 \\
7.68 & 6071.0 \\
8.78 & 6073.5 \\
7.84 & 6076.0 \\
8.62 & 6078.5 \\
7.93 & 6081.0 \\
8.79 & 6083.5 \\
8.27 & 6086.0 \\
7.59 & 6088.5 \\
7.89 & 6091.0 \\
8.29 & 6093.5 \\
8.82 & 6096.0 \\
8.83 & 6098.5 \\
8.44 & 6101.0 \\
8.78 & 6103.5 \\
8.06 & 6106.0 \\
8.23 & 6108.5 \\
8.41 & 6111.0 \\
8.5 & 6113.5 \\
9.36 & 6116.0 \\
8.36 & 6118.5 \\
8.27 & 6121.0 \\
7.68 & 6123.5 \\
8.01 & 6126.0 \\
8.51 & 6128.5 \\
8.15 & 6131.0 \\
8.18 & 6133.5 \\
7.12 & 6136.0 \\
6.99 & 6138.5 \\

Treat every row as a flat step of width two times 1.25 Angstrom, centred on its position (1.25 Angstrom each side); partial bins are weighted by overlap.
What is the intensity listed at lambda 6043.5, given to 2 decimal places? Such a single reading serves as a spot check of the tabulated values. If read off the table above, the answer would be 8.51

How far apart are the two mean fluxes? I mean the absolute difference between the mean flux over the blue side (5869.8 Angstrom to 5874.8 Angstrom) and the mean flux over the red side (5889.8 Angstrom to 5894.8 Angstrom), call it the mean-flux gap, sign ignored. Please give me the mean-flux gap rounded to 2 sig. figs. 1.0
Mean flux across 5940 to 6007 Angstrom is 8.19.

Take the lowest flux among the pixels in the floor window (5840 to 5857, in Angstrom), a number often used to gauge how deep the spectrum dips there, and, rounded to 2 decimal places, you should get 7.63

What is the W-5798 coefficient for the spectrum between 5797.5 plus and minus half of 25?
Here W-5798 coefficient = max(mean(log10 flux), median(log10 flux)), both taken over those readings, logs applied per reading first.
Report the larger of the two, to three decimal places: 0.930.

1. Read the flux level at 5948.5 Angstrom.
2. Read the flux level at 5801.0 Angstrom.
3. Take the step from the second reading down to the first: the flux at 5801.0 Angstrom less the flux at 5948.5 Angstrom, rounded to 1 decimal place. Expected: 0.5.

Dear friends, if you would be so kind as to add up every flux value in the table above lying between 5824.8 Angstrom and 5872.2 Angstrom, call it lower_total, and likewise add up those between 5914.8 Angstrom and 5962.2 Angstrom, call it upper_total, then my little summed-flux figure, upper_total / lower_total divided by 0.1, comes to 9.3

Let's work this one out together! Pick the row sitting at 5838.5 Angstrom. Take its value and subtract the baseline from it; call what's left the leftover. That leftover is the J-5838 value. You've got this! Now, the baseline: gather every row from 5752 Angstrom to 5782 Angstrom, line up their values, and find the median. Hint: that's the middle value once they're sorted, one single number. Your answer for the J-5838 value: 1.2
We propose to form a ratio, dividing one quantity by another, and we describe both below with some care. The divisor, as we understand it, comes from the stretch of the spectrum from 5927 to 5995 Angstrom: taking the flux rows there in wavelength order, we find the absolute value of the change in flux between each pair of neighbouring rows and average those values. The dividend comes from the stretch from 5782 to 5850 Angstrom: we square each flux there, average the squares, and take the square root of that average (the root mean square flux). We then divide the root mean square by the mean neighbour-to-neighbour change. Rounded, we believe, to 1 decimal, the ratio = 17.8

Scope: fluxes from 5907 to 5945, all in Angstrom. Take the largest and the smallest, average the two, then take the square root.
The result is 2.89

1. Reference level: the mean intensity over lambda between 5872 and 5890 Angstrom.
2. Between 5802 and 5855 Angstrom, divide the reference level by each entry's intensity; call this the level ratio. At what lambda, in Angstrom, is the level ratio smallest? 5826.0 Angstrom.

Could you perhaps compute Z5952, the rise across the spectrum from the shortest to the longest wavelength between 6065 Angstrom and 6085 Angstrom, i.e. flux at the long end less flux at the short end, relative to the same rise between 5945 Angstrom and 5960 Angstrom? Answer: -3.0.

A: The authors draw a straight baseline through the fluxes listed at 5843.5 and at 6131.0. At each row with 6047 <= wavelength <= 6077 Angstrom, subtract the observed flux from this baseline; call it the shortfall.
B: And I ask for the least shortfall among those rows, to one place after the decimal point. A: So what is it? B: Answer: -1.1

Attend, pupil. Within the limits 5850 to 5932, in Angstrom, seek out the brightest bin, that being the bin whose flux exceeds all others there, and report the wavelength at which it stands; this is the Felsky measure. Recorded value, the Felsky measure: 5918.5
